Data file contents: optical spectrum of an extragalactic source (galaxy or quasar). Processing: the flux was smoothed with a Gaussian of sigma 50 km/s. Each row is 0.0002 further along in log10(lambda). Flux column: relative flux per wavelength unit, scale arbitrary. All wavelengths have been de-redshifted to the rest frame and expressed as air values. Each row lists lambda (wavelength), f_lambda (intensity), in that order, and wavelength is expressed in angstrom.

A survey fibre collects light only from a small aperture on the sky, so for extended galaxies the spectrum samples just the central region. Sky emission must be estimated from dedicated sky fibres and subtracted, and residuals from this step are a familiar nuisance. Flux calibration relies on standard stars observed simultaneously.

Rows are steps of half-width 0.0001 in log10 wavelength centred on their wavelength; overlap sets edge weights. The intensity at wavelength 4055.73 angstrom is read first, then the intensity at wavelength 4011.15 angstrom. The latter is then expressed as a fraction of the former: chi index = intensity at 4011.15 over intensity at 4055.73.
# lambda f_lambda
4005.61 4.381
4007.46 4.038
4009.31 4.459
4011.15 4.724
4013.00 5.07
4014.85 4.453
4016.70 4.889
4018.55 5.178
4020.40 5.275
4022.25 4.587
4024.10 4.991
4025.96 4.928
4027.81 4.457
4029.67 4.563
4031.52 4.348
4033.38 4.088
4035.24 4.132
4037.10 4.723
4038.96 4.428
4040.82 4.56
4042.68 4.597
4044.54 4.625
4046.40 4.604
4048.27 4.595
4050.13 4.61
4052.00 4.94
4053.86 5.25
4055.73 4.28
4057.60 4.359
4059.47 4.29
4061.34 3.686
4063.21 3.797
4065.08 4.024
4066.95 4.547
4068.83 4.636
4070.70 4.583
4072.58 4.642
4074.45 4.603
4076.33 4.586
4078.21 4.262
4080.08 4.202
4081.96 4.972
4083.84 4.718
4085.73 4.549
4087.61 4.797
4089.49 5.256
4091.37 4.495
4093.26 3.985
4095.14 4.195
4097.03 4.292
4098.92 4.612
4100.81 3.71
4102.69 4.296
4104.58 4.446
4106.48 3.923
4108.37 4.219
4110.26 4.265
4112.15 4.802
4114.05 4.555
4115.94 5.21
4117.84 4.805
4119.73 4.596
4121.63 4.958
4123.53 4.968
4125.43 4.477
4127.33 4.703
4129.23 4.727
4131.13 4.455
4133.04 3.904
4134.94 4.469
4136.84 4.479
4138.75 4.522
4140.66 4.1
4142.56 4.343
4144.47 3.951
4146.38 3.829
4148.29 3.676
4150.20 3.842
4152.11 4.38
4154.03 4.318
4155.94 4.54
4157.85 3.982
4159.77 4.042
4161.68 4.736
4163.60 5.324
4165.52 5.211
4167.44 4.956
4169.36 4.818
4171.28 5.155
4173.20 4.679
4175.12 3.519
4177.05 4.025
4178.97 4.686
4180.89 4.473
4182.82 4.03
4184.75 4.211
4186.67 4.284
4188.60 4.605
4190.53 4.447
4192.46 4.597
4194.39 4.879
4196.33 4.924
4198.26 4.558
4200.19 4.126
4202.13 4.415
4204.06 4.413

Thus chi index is 1.10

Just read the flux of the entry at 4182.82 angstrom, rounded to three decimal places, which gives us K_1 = 4.030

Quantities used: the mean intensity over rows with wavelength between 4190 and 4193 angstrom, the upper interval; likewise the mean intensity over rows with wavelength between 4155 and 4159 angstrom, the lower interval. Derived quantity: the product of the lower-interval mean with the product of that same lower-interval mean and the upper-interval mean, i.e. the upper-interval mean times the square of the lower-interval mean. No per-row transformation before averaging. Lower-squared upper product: 82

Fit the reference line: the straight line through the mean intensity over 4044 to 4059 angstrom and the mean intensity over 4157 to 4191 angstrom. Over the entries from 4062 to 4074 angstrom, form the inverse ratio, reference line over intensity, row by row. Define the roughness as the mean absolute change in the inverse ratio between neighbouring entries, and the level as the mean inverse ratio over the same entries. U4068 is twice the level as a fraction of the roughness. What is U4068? 43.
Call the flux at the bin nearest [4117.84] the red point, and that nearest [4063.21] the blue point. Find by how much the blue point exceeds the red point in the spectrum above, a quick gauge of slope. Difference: -1.0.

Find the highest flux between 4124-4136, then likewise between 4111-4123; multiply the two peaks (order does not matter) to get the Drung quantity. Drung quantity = 24.6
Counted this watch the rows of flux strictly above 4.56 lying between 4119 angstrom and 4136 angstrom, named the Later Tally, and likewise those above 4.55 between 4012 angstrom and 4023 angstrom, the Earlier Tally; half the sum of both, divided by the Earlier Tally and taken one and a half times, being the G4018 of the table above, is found 1.5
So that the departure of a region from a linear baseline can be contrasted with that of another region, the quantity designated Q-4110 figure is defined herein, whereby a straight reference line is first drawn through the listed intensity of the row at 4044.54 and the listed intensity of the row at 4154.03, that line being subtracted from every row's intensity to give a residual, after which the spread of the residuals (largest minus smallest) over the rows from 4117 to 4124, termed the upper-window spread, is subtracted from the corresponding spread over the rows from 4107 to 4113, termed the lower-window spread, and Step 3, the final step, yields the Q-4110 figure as 0.2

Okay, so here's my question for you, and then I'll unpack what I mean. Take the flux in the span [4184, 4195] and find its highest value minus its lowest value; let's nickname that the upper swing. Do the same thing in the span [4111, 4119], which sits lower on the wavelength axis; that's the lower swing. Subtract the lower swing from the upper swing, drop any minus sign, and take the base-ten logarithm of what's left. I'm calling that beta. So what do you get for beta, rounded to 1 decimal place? -1.9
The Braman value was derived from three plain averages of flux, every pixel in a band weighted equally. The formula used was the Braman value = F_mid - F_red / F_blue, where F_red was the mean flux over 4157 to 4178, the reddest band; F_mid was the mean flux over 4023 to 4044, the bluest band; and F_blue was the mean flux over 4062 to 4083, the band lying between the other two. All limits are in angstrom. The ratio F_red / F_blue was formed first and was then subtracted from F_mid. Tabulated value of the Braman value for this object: 3.50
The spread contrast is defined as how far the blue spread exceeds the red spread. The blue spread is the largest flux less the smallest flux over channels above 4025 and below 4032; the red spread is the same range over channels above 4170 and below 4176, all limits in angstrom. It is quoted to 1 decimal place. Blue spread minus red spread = -1.1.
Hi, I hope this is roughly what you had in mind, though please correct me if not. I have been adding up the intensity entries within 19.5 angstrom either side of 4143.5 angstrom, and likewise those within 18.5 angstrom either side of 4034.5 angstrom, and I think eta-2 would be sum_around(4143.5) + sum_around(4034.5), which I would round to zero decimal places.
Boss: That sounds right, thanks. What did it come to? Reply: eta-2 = 179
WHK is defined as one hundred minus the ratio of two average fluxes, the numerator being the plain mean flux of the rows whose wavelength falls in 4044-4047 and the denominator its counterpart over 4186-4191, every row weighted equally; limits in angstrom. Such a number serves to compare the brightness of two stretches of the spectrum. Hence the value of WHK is 99.0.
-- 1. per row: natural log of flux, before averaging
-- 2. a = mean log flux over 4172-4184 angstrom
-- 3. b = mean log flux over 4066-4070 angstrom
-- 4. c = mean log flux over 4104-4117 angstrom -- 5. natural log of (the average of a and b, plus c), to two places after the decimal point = 1.09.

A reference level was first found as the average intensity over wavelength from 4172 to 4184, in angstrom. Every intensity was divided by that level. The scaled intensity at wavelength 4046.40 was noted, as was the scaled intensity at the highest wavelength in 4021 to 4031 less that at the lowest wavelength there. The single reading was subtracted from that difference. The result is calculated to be -1.09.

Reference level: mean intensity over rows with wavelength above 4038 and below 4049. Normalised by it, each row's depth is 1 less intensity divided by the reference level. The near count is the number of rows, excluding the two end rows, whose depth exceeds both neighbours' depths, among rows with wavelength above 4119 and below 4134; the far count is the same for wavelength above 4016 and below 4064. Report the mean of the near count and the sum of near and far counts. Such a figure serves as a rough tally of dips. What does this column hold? 4.5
